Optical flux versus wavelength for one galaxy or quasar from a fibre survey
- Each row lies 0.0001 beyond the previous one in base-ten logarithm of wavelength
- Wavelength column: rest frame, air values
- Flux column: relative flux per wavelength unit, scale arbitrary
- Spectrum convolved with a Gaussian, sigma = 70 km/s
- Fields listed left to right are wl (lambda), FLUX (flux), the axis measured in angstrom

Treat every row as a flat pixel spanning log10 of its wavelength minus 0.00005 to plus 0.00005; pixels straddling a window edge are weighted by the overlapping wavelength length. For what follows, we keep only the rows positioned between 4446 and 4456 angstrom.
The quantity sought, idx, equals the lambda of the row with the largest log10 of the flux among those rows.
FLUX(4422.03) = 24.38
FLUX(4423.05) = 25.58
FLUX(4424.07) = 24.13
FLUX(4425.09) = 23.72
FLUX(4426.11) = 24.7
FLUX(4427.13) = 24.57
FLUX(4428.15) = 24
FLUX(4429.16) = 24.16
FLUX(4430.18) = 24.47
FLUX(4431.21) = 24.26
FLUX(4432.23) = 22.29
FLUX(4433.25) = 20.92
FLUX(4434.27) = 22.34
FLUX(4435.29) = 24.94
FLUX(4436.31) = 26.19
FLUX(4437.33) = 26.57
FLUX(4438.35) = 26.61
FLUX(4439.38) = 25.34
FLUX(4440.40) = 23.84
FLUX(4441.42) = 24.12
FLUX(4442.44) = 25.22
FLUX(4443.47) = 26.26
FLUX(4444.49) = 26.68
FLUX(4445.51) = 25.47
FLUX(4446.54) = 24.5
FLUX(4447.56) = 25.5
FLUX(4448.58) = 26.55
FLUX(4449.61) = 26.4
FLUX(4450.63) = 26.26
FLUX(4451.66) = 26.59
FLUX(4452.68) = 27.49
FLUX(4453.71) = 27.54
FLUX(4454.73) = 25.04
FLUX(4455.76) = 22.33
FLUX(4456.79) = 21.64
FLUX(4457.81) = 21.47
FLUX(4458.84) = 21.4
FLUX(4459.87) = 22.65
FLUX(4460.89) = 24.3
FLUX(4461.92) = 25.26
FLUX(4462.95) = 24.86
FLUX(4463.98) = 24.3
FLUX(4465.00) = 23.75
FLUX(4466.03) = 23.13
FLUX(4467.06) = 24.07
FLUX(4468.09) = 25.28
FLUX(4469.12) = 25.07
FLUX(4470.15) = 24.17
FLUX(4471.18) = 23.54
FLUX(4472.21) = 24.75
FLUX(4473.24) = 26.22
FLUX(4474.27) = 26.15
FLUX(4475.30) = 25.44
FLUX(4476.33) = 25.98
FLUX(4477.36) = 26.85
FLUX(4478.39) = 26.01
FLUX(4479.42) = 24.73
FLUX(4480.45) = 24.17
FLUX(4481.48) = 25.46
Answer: 4453.71 angstrom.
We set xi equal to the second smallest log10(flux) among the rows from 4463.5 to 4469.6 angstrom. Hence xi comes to 1.38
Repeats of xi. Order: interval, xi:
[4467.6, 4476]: 1.38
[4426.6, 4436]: 1.35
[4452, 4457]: 1.35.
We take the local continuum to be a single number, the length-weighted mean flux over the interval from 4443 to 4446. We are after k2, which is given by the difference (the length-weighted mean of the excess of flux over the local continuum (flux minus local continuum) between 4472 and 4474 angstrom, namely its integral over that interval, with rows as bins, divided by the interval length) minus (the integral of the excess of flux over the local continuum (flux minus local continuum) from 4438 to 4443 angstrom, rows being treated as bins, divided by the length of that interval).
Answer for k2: 0.7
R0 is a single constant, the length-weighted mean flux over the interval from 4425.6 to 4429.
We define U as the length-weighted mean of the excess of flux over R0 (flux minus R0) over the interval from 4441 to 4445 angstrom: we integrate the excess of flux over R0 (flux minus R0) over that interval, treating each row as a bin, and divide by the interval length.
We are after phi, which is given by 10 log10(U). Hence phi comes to 0.6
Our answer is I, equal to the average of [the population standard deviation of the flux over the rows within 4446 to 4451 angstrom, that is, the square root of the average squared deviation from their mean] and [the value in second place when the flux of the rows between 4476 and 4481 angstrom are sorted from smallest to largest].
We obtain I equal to 12.75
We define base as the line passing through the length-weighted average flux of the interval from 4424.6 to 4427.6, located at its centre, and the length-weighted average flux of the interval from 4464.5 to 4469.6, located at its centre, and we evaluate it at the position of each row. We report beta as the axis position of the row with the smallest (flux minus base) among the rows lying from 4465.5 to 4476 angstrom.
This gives 4466.03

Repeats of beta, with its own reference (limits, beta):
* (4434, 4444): 4434.27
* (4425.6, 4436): 4433.25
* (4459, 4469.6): 4459.87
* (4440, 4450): 4440.40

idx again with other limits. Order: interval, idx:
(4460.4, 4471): 4468.09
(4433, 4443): 4438.35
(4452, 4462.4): 4453.71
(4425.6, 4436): 4435.29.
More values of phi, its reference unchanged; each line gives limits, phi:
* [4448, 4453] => 3.3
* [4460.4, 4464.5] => -6.5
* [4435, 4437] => 1.0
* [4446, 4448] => -2.7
